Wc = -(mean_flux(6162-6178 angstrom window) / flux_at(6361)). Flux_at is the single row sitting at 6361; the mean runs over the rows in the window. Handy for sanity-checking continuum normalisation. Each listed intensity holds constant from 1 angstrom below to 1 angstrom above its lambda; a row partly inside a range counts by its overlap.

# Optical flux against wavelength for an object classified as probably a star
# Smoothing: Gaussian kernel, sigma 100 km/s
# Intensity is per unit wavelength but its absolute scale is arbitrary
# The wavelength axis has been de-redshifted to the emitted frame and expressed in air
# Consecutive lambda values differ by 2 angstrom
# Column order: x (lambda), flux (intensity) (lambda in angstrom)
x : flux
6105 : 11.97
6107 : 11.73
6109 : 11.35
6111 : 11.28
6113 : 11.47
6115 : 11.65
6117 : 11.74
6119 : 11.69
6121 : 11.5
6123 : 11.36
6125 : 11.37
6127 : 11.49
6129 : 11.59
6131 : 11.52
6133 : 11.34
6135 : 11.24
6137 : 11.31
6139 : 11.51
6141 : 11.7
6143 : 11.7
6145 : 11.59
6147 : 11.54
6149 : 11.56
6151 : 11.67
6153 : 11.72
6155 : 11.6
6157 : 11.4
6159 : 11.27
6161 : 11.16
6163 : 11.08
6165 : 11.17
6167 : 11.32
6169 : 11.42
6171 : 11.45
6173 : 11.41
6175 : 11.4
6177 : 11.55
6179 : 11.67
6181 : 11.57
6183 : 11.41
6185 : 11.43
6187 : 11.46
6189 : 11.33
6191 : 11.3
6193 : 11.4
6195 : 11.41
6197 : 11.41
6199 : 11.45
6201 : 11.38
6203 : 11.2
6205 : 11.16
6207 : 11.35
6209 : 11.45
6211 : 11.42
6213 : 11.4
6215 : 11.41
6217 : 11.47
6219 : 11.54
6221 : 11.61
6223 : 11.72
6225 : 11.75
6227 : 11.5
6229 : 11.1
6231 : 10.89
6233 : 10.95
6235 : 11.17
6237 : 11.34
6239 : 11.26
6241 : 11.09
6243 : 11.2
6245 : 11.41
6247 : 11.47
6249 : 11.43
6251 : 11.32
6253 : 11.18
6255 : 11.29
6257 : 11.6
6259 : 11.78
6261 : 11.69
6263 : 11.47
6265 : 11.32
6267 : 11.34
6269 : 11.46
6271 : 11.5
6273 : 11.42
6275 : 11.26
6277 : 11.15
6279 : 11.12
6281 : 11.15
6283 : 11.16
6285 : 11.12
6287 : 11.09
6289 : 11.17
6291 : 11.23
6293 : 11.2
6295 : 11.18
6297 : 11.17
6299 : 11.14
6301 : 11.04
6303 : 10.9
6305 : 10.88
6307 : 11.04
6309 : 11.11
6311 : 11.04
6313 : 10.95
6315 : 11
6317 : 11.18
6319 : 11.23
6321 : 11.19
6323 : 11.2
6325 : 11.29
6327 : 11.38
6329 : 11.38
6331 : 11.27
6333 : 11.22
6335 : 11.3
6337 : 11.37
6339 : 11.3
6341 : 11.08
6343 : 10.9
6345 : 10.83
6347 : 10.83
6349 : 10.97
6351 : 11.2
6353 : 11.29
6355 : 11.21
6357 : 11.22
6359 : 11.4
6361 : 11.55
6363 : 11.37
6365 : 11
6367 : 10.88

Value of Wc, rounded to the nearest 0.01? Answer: -0.98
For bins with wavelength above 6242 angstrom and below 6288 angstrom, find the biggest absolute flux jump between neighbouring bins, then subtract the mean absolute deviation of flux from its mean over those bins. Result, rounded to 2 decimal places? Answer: 0.16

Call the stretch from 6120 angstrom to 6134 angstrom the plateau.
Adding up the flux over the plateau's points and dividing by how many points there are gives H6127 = 11.5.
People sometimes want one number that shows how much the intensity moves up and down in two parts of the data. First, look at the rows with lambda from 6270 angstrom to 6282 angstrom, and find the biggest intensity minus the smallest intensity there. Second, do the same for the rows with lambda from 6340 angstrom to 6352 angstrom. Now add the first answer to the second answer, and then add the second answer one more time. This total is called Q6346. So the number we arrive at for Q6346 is 1.1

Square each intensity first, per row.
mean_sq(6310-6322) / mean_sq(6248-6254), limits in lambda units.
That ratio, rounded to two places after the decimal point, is 0.96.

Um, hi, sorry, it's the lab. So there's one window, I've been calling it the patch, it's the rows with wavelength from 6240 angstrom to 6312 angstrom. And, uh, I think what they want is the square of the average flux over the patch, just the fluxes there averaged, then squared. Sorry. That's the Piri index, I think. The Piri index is 127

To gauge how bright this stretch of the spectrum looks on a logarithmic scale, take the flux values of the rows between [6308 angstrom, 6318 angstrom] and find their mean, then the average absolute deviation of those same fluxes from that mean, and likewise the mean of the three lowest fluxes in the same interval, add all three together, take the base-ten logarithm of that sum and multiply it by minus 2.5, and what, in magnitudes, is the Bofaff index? -3.36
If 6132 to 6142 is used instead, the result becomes -3.40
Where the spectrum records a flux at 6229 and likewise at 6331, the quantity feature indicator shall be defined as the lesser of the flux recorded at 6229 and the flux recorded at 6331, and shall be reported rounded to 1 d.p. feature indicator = 11.1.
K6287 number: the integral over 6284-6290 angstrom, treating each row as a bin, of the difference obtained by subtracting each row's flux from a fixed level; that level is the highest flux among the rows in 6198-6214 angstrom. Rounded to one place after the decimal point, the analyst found 1.9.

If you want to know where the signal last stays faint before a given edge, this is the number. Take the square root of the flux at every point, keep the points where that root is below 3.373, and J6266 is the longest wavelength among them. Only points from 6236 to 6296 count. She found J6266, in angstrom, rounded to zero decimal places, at 6295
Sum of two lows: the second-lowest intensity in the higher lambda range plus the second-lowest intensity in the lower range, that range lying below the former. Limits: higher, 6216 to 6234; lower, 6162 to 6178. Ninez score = 22.1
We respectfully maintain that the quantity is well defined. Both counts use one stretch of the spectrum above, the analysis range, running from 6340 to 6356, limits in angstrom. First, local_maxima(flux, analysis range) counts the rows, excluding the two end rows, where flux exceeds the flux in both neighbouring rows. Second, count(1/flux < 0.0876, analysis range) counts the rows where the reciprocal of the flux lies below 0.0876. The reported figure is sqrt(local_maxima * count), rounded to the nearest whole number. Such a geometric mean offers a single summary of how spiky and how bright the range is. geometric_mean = 0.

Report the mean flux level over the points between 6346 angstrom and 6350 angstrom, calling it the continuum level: 10.9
